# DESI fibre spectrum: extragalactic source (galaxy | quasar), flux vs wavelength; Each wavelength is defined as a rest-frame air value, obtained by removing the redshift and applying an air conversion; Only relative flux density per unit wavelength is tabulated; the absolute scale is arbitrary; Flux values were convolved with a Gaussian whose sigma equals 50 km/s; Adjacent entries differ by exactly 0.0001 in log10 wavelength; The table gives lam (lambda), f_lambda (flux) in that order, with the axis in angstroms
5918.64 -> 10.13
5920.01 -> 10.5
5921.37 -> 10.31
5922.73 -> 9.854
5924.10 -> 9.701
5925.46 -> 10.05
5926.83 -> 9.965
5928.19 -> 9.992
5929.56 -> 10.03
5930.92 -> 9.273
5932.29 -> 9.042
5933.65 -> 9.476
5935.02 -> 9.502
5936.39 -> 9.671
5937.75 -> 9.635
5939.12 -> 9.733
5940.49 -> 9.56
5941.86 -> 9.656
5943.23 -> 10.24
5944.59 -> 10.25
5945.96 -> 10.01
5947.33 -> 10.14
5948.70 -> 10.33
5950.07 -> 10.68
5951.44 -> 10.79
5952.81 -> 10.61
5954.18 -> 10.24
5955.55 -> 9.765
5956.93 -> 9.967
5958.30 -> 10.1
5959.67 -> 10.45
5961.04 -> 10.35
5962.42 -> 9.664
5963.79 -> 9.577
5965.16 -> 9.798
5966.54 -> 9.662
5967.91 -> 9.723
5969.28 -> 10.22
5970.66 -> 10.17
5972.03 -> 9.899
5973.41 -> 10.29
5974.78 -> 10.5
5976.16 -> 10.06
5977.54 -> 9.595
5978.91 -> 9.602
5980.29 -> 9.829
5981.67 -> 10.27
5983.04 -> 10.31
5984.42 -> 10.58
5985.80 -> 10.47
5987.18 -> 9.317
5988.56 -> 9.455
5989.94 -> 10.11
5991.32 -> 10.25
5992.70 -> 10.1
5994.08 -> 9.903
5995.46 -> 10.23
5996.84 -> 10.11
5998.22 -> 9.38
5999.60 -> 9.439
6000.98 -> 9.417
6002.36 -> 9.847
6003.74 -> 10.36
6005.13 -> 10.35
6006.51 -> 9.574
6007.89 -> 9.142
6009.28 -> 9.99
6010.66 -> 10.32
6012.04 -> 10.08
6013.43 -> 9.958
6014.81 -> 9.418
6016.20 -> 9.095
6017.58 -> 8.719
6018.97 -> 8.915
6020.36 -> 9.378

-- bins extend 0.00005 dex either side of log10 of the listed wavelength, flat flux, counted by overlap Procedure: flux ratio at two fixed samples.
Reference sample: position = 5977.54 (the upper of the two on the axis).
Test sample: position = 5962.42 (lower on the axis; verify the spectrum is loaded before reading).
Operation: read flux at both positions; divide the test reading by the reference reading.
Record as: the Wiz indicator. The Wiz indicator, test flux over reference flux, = 1.01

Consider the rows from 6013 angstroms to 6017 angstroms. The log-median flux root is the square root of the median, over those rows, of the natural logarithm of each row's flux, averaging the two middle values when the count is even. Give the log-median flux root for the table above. 1.50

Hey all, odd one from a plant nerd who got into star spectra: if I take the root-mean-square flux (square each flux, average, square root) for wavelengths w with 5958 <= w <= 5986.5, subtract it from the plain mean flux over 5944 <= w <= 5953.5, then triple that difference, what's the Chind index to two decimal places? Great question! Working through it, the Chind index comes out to 1.03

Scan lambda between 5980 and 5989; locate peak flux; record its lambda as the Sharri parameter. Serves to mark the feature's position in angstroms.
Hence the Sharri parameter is 5984.42 angstroms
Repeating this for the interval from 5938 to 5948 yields 5944.59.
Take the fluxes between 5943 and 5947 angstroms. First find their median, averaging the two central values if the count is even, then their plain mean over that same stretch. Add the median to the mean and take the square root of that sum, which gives 4.52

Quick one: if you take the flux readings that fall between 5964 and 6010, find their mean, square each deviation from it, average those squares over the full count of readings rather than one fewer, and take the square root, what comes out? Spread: 0.38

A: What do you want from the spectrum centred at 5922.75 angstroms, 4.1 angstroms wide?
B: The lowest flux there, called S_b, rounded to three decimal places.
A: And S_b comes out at 9.701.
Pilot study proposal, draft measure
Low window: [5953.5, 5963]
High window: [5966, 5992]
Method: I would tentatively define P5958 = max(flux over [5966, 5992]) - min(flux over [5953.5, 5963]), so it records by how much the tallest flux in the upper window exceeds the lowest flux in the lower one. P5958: 0.92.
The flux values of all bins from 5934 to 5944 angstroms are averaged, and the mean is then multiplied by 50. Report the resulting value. 486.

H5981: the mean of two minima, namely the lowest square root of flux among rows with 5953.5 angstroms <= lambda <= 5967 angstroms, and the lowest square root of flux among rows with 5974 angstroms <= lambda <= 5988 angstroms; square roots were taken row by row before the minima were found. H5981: 3.07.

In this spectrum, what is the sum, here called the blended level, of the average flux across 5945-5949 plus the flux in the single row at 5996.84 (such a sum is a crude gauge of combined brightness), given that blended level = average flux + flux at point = 20.3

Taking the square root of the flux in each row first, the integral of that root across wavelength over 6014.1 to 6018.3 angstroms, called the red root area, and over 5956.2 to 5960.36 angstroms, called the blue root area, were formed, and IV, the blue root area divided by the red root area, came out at 1.05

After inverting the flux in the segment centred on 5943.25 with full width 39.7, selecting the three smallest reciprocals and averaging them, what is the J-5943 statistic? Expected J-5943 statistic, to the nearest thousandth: 0.094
